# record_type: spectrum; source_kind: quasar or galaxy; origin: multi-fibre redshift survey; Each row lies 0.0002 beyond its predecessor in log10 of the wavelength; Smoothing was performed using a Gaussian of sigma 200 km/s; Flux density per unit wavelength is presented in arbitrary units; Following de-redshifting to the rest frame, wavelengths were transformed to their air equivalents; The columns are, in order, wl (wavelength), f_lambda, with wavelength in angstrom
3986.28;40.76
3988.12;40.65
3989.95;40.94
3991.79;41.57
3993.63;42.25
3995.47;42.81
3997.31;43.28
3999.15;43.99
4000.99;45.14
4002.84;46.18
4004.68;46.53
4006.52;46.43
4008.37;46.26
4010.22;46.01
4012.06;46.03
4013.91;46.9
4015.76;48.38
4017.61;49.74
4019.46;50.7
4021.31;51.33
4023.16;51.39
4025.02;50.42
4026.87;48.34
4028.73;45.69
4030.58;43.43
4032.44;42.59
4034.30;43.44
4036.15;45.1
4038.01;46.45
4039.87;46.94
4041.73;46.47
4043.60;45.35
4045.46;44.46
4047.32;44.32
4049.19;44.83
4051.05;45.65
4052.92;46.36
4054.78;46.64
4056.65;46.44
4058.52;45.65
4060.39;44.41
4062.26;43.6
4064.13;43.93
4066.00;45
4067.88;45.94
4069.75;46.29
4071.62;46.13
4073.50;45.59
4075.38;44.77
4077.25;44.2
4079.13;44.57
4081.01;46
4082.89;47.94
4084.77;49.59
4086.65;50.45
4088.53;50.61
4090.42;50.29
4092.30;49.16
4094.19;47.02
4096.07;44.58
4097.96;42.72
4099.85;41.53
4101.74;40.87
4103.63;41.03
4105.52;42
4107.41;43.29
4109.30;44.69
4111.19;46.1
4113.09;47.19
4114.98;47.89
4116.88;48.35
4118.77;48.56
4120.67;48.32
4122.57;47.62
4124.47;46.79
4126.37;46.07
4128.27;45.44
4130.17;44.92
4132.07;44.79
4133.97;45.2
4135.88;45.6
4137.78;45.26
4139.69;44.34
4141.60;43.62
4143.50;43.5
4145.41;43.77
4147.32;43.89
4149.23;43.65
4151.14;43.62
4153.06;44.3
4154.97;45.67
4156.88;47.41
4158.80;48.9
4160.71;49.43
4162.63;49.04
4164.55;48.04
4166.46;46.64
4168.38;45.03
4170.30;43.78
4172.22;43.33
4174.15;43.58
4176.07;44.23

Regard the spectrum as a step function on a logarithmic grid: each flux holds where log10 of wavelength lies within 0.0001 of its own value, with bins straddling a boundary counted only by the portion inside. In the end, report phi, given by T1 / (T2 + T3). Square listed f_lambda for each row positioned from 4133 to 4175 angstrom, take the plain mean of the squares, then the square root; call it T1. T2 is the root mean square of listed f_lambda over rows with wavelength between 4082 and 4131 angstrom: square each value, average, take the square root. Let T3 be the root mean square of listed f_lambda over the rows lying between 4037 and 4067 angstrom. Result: 0.495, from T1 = 45.4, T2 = 46.4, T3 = 45.4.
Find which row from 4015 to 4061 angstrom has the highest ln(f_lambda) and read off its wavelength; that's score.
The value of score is 4023.16 angstrom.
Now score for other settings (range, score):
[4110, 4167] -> 4160.71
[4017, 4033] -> 4023.16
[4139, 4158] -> 4156.88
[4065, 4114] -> 4088.53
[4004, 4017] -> 4015.76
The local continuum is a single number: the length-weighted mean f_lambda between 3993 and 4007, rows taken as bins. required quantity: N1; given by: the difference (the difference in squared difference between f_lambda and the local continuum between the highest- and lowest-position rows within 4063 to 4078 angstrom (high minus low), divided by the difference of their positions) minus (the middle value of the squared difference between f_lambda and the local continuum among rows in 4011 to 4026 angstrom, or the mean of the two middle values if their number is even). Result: -30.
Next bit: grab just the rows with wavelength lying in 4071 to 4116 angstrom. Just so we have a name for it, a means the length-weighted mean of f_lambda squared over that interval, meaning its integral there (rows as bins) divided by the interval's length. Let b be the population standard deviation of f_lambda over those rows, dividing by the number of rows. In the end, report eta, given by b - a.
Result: -2099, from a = 2102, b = 2.9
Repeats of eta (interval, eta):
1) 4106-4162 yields -2098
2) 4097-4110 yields -1786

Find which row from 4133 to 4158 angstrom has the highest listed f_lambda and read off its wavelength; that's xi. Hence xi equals 4156.88 angstrom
